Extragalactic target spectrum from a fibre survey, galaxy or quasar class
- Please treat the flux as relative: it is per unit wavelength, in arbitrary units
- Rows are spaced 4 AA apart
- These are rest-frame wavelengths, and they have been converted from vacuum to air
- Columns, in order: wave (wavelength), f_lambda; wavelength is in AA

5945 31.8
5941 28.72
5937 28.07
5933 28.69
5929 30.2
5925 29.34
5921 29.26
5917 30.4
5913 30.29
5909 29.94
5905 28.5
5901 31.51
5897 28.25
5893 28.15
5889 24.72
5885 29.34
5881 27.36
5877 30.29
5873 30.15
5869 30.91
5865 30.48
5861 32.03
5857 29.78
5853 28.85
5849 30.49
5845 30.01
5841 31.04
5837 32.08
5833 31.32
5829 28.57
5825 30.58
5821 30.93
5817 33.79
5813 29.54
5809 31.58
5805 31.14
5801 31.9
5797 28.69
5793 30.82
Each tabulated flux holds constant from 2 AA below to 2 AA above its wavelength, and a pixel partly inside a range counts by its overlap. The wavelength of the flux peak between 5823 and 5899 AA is 5837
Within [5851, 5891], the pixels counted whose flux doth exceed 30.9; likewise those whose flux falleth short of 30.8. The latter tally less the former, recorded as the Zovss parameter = 6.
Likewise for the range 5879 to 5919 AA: 8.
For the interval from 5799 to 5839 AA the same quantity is -4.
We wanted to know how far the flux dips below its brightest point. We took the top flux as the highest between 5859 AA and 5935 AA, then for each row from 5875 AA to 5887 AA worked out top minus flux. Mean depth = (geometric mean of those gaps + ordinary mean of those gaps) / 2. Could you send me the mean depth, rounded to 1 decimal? 2.9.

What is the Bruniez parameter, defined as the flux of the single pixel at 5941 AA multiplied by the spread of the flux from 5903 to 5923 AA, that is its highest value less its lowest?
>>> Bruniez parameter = 55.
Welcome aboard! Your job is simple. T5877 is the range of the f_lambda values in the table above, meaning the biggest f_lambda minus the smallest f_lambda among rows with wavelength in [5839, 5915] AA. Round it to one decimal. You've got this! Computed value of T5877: 7.3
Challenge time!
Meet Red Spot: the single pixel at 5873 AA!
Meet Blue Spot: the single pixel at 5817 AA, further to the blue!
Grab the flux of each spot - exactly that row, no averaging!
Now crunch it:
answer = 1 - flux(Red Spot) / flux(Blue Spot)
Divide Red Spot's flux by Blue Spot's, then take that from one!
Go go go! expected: 0.11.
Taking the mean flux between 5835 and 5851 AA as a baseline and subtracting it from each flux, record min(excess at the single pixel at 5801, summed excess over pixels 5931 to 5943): -7.2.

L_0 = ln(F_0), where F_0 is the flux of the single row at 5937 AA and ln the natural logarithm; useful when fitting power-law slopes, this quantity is 3.33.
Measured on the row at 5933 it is 3.36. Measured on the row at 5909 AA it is 3.40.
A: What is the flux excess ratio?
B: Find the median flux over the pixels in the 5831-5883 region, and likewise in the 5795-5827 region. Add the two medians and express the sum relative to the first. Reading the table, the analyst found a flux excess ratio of 2.02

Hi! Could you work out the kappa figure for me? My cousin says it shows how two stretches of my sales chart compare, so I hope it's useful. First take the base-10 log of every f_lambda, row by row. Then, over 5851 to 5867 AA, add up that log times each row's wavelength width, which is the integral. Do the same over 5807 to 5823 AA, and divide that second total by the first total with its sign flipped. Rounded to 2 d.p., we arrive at -1.01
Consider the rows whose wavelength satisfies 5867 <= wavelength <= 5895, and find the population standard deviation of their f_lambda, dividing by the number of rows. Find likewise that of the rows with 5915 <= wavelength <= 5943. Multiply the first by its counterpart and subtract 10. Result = -8.45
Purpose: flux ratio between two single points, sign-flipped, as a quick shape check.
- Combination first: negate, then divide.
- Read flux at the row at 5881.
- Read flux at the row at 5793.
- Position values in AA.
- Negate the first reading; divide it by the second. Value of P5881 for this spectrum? -0.89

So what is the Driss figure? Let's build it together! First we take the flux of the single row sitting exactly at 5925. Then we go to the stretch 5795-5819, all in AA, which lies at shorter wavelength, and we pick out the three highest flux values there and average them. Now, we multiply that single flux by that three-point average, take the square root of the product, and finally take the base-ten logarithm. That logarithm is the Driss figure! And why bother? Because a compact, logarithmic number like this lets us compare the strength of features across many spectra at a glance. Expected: 1.49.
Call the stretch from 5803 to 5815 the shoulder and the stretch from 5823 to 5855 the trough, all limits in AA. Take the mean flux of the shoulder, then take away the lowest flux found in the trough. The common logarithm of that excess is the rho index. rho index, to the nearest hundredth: 0.34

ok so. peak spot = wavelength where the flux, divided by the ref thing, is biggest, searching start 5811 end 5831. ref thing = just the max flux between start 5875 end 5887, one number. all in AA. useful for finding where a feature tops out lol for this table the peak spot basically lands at 5817 AA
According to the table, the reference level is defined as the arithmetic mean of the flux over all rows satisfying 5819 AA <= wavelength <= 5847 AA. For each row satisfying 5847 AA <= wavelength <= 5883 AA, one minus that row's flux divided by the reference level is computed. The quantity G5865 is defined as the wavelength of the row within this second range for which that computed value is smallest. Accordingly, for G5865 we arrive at 5861 AA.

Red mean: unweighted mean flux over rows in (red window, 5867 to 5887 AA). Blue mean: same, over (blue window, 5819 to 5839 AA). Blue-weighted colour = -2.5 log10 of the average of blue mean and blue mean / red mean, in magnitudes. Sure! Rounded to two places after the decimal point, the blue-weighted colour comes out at -3.00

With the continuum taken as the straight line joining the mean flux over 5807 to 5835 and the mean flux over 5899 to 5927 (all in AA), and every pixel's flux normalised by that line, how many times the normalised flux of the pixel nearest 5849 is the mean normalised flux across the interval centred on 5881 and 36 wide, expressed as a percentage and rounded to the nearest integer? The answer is 96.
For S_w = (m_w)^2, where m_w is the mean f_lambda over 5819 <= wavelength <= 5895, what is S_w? 891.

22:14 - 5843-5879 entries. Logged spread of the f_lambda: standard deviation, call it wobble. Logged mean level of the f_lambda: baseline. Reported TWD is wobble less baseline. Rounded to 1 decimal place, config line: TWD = -29.5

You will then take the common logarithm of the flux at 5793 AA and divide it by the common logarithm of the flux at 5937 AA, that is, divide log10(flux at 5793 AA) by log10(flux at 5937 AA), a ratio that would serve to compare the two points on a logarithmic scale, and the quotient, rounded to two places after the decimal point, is 1.03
